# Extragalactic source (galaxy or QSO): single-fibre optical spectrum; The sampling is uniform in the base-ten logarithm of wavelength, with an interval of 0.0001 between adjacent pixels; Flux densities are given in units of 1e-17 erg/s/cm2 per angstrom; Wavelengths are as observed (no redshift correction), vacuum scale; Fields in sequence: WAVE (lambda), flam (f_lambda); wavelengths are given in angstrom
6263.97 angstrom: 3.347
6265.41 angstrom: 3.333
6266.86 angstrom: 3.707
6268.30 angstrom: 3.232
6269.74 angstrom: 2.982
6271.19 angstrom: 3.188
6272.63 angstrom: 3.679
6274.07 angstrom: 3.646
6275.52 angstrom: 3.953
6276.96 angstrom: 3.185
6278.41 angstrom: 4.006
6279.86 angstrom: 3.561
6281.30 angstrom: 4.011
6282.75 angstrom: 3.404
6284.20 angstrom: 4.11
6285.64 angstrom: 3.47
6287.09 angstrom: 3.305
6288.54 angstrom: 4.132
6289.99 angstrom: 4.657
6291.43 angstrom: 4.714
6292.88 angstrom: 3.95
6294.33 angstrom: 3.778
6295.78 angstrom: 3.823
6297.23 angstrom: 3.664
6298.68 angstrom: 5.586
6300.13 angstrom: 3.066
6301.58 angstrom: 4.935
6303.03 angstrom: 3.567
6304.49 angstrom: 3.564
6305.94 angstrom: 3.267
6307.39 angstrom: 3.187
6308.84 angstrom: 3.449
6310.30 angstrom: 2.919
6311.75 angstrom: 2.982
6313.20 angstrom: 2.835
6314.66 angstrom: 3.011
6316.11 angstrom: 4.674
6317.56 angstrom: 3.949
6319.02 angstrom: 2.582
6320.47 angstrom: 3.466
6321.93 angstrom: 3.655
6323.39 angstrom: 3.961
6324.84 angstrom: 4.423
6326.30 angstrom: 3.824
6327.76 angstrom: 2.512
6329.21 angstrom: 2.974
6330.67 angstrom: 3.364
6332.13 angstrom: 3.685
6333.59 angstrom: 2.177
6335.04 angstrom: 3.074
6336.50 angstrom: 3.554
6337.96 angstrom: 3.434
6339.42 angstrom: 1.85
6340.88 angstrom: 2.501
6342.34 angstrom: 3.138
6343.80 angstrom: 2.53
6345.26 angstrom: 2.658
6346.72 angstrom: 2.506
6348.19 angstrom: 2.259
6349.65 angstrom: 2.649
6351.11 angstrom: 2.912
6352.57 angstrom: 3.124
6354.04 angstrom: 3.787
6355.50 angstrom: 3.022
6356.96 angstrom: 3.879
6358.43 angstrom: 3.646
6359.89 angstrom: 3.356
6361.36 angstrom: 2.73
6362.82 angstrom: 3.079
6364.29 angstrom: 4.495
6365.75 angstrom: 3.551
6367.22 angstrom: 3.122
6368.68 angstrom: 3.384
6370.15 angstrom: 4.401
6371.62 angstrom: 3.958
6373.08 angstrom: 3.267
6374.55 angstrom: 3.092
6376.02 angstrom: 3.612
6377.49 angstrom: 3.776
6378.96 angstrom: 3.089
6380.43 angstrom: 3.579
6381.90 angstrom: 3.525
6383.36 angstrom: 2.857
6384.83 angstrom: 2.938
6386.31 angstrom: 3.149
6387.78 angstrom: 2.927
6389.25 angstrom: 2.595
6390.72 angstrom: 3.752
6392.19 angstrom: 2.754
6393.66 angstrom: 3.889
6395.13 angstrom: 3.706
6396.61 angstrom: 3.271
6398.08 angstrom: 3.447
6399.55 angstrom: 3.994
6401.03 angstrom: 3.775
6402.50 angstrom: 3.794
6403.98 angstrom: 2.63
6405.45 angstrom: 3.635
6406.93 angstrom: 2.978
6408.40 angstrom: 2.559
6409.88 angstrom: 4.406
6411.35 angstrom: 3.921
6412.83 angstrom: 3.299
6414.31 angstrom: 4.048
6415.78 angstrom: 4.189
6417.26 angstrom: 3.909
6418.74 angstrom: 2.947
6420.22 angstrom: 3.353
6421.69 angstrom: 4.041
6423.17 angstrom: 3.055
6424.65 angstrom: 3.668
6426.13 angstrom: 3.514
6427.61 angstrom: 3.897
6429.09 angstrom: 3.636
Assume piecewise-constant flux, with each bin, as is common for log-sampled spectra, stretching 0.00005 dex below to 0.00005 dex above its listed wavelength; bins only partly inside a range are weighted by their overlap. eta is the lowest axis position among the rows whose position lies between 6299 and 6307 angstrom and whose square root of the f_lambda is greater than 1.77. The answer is 6301.58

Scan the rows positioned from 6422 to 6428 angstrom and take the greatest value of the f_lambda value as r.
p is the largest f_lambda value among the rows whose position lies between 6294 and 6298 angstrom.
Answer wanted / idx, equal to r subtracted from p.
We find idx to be -0.1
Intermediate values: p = 3.823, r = 3.897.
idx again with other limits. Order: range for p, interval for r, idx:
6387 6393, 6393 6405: -0.2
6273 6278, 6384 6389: 0.8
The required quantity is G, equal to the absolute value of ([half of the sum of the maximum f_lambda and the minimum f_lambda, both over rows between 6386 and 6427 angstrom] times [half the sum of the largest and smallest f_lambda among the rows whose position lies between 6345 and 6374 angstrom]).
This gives 11.8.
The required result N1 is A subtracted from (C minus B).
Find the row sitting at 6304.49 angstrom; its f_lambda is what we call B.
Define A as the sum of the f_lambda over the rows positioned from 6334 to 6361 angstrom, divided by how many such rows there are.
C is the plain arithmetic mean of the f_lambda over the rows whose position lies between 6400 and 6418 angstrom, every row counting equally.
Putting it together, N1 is -3.0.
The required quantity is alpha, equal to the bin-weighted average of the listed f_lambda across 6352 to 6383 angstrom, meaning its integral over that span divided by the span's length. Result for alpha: 3.49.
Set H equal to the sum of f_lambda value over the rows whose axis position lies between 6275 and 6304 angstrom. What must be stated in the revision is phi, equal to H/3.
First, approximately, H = 78.9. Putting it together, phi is 26.3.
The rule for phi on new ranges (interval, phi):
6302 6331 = 22.7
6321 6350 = 20.2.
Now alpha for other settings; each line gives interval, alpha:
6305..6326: 3.46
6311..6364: 3.17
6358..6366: 3.47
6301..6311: 3.53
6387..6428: 3.50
